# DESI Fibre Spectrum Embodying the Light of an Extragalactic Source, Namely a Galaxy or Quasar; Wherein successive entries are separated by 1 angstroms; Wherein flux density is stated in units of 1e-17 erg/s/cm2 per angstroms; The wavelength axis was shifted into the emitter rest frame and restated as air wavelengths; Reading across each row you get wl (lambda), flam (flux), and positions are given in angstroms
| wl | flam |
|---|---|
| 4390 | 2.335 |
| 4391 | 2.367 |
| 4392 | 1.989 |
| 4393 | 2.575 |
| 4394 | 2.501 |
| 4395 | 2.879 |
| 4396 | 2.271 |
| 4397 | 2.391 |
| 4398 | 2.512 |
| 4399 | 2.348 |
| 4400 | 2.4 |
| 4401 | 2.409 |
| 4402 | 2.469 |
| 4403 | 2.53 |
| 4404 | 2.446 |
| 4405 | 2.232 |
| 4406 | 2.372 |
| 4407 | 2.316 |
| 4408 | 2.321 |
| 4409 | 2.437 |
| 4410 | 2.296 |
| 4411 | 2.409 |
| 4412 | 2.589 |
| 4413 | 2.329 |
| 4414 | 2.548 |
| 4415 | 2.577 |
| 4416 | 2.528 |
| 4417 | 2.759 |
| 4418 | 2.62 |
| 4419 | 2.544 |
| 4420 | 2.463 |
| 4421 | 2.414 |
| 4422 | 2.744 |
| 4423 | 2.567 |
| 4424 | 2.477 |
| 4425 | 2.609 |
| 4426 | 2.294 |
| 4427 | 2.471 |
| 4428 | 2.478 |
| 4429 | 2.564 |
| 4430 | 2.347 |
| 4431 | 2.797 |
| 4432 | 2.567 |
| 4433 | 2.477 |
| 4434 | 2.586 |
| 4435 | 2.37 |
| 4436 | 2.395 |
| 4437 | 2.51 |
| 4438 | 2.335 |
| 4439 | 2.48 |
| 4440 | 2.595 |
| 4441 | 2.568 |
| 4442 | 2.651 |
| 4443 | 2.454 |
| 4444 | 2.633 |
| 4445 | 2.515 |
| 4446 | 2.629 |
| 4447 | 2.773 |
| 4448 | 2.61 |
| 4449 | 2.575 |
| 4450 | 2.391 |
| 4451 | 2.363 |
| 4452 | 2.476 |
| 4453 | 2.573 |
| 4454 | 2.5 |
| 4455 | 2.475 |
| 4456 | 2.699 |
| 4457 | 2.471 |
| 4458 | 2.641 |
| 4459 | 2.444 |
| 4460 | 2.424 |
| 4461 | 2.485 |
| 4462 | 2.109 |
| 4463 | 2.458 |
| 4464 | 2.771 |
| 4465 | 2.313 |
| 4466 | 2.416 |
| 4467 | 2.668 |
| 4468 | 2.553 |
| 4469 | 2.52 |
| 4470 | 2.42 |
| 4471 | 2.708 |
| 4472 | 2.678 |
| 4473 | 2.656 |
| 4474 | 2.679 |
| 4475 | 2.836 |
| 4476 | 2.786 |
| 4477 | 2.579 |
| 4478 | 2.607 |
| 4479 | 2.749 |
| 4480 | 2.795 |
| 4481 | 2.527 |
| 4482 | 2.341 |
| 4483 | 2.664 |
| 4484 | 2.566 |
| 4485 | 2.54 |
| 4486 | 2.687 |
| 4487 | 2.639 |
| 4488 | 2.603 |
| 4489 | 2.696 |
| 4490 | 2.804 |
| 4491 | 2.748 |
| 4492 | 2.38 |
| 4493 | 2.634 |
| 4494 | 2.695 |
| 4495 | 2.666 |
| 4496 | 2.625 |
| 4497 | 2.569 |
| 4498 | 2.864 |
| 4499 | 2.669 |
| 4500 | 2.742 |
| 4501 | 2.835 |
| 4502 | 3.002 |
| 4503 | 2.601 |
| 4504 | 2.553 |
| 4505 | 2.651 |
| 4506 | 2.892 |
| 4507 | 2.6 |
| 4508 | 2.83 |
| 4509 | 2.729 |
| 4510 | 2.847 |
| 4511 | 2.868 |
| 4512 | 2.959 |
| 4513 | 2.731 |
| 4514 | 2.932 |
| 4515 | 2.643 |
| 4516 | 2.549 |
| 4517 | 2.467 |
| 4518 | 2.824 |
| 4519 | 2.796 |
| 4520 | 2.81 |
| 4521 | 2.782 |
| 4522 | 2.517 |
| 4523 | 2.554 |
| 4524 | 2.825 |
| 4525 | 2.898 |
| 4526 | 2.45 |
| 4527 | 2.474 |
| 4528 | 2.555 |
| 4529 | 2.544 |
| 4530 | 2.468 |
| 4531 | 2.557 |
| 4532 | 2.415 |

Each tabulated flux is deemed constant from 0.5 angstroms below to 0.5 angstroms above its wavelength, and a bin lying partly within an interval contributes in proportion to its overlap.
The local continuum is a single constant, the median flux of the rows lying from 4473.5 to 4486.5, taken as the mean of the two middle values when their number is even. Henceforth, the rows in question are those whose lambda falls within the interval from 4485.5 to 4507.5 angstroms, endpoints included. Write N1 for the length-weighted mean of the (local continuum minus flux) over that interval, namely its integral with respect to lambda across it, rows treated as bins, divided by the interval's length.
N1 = -0.02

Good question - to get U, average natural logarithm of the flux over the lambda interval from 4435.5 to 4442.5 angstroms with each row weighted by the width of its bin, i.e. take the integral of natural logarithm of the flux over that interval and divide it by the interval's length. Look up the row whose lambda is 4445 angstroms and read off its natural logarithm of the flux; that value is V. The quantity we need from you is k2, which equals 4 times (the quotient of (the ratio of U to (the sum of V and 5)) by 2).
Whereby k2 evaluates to 0.310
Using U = 0.92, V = 0.92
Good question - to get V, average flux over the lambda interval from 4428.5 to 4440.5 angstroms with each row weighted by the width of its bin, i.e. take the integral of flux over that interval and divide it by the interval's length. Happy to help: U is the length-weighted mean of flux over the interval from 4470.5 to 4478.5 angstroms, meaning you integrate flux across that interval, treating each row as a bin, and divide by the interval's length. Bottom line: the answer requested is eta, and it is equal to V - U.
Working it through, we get -0.19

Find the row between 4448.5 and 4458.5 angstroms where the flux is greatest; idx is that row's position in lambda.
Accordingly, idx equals 4456 angstroms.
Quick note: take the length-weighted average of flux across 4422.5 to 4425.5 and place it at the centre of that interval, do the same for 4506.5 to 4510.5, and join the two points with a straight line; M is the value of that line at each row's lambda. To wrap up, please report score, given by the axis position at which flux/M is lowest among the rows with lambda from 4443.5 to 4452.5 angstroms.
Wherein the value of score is 4451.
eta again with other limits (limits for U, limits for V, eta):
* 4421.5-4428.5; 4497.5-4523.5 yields 0.22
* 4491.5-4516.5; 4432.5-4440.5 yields -0.25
